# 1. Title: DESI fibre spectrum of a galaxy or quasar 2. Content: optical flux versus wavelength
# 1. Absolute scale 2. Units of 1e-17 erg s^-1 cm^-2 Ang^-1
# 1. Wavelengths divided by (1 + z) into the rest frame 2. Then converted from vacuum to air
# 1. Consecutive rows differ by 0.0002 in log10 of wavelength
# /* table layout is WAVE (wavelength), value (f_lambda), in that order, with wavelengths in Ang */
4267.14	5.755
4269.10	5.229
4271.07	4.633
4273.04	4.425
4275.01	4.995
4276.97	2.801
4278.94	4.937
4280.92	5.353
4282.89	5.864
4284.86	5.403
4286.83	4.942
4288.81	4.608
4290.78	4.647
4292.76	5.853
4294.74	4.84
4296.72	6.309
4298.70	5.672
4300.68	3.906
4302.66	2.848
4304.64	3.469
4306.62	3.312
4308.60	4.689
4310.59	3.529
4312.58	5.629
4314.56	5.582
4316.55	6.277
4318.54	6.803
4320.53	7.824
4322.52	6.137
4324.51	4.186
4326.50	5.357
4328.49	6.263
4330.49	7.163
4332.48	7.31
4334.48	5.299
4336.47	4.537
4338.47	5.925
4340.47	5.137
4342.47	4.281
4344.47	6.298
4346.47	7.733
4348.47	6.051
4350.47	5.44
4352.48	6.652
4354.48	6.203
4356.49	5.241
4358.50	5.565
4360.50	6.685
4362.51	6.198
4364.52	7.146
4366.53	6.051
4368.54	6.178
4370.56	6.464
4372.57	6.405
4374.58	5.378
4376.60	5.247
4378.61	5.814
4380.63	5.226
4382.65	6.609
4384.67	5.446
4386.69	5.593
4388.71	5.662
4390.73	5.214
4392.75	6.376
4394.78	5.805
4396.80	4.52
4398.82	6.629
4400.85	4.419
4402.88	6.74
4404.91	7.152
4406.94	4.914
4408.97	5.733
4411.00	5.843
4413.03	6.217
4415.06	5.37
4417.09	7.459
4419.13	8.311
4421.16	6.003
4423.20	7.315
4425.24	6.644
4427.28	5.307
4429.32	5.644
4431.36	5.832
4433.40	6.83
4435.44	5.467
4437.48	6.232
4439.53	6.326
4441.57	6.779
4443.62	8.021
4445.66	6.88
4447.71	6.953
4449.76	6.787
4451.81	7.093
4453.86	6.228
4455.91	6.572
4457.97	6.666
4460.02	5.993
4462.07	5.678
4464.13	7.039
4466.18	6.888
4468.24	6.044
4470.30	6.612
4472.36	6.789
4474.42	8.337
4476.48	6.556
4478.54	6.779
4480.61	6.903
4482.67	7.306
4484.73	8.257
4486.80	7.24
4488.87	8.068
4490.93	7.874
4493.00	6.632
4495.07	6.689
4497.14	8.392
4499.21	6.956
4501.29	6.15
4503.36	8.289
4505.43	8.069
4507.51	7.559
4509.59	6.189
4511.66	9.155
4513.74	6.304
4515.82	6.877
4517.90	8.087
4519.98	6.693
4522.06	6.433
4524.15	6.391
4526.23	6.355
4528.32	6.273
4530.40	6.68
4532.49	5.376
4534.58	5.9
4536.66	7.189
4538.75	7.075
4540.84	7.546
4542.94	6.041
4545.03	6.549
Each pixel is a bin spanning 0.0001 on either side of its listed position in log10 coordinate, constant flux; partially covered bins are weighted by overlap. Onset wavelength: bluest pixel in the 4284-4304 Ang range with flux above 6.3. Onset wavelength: 4296.72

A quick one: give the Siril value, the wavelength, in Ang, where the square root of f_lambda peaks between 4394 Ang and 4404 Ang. 4402.88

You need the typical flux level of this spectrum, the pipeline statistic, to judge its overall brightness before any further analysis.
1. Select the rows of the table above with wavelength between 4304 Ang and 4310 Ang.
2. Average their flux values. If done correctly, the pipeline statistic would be 3.8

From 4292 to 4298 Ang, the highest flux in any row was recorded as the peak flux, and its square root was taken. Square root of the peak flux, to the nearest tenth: 2.5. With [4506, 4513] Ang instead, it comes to 3.0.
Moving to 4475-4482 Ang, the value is 2.6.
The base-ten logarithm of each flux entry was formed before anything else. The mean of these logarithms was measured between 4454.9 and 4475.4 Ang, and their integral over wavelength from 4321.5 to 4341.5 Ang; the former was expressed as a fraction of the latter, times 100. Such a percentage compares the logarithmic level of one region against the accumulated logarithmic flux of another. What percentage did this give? 5.5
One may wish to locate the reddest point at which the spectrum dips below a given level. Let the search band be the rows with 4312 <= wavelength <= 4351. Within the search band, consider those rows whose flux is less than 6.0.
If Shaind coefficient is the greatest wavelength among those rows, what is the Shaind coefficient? 4350.47 Ang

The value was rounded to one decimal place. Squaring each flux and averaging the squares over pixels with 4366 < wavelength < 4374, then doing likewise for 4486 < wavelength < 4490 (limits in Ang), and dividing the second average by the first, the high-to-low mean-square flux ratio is 1.5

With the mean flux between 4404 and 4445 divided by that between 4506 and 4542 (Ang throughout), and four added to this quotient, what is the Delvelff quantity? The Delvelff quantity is 4.93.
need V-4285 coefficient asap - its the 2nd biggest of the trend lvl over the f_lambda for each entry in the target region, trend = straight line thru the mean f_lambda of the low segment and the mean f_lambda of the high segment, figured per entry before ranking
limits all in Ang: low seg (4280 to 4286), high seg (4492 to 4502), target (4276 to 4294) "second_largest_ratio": 1.21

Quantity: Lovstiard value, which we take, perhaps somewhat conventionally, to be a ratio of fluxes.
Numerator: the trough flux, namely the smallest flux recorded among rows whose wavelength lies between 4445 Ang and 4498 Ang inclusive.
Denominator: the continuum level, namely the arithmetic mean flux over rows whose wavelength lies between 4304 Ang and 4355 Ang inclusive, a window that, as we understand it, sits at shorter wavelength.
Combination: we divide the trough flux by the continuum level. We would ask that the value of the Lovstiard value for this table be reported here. 1.00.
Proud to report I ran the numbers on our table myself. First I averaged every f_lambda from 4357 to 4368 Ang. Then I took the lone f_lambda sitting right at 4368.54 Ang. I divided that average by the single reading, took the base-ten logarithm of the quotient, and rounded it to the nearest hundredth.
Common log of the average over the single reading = 0.01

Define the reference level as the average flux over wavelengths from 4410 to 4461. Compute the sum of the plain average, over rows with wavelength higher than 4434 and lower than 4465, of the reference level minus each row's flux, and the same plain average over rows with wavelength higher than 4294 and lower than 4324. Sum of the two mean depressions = 1.3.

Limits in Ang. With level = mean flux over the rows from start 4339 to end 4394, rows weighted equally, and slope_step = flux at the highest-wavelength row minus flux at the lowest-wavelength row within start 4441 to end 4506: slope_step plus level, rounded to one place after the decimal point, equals 7.2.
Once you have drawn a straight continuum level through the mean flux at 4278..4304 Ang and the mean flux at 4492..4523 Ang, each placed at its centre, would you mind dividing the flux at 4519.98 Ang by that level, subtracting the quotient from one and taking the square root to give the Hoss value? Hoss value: 0.30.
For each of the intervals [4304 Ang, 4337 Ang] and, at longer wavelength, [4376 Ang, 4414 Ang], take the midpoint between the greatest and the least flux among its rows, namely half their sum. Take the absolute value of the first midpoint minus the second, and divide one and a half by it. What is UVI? 7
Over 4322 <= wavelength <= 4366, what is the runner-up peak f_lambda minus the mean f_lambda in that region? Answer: 1.36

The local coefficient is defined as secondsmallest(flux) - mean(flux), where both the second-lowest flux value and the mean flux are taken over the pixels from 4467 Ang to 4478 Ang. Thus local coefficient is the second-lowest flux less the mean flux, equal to -0.31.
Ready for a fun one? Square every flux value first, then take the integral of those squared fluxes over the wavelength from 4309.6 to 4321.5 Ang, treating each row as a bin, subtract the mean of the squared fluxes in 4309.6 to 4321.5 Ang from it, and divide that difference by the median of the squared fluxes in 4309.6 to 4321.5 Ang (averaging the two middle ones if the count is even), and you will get 11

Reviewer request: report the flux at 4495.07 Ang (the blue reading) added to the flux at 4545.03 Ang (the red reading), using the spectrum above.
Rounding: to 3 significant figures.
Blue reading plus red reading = 13.2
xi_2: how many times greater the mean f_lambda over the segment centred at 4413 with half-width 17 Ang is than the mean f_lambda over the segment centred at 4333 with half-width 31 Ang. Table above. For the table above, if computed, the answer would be 1.09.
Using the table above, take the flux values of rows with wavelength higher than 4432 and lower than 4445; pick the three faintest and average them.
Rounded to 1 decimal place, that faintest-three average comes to 6.0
